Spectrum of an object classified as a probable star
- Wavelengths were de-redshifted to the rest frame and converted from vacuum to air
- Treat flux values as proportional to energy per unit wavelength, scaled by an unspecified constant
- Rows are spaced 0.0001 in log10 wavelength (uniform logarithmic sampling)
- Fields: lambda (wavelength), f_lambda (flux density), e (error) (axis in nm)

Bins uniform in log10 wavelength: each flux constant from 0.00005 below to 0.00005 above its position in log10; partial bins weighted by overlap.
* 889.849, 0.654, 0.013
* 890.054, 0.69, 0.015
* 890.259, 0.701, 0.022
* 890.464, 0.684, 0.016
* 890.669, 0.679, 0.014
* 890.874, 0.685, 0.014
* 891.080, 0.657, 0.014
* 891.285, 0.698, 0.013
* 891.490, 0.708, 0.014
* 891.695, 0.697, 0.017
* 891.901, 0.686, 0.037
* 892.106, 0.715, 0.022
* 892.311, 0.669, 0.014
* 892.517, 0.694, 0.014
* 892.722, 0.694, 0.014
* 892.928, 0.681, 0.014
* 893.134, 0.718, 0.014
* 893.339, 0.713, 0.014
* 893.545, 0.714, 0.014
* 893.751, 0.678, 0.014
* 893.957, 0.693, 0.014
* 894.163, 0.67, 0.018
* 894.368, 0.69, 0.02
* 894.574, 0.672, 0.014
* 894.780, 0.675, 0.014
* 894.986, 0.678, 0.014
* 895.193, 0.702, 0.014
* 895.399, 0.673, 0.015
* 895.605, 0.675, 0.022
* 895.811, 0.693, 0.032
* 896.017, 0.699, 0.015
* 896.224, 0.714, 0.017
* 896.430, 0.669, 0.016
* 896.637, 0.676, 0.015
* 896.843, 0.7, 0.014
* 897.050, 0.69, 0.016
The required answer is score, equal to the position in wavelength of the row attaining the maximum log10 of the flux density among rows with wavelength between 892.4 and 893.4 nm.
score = 893.134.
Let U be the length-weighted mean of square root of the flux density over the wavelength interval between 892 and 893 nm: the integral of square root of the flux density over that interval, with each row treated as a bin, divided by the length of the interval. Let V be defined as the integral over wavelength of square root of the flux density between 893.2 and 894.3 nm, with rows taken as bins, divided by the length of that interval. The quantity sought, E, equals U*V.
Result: 0.693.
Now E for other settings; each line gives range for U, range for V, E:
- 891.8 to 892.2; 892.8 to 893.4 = 0.702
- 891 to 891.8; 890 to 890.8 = 0.690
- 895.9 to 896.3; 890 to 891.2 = 0.693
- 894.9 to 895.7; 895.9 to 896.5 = 0.688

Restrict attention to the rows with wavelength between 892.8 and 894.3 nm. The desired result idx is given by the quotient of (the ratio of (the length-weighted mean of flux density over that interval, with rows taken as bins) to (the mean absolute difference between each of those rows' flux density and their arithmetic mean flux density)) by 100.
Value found 0.41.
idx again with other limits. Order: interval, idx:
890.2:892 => 0.61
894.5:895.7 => 0.89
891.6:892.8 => 0.69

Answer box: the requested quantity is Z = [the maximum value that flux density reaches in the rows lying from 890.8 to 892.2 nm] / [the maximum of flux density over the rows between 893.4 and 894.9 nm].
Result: 1.00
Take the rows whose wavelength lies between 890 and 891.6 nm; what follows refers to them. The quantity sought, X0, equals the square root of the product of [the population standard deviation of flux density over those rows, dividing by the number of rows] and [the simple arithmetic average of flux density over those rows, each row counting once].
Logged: 0.1007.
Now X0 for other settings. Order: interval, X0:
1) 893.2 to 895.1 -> 0.1045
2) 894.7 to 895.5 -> 0.0893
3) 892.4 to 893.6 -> 0.0973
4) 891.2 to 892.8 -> 0.0949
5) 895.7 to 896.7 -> 0.1056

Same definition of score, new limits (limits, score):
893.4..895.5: 893.545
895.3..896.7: 896.224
